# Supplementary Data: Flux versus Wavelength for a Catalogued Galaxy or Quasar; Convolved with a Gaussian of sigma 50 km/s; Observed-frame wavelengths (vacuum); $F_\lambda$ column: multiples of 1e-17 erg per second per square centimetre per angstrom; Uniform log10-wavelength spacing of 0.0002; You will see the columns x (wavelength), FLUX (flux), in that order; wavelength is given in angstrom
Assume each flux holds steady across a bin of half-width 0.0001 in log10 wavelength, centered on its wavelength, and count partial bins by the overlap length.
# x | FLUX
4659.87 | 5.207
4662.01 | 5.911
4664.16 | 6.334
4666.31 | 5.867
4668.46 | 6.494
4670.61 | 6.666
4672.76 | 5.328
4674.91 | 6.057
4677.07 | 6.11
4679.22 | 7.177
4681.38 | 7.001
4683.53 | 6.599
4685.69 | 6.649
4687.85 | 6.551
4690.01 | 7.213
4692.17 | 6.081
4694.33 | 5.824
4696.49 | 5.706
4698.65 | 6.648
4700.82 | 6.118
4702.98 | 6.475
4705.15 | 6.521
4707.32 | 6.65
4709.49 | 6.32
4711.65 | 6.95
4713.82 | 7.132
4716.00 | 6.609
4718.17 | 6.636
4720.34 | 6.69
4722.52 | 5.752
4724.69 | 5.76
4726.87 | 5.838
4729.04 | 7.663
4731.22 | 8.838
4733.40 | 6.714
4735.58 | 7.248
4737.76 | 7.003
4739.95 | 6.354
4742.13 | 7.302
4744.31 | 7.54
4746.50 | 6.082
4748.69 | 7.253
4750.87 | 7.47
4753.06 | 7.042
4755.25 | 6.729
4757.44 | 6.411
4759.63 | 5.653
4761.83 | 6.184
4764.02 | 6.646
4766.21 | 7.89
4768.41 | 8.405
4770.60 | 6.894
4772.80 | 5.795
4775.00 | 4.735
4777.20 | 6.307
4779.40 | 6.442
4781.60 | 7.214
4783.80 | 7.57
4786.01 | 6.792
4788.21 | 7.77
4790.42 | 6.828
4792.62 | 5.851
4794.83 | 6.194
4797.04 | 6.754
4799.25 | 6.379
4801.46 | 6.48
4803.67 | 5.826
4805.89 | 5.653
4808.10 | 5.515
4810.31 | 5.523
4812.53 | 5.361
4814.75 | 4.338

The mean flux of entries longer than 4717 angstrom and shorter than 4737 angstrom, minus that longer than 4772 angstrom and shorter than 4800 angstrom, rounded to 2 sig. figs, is 0.28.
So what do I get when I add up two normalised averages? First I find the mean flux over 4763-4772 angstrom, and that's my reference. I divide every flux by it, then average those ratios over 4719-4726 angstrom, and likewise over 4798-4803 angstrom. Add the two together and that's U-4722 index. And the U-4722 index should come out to 1.68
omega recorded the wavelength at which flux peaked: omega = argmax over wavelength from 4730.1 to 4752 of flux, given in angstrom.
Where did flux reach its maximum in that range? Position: 4731.22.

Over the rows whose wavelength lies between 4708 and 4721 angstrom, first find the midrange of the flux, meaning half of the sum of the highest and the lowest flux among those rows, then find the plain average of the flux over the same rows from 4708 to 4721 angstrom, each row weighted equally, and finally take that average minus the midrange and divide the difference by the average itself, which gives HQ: 0.000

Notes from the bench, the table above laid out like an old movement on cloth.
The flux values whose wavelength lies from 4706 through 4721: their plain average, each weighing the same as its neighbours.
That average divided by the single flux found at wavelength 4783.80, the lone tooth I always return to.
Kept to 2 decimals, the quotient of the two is 0.89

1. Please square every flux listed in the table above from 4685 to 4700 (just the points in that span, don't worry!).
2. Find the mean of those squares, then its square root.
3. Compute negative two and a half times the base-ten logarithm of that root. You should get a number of -2.02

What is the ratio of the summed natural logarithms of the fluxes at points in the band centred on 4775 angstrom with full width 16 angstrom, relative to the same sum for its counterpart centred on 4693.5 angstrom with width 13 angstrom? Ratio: 1.2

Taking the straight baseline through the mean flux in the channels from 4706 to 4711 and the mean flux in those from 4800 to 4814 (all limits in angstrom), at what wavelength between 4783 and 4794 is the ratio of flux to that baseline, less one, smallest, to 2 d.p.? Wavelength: 4792.62 angstrom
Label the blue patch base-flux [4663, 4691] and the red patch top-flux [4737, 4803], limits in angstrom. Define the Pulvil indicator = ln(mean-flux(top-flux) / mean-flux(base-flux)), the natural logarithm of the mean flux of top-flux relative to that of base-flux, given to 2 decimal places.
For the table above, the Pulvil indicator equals 0.04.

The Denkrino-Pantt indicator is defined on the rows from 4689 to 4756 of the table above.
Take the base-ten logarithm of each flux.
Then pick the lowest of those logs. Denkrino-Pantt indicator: 0.76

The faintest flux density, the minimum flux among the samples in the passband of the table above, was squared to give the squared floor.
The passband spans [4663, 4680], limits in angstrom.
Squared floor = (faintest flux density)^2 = 28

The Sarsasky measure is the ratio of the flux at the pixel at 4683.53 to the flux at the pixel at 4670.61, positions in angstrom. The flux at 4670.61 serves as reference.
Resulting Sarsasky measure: 0.99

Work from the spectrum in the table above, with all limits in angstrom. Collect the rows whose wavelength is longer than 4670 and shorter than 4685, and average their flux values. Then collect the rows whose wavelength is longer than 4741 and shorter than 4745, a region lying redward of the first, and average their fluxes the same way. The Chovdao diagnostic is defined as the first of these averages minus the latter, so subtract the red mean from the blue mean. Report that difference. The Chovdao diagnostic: -1.0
